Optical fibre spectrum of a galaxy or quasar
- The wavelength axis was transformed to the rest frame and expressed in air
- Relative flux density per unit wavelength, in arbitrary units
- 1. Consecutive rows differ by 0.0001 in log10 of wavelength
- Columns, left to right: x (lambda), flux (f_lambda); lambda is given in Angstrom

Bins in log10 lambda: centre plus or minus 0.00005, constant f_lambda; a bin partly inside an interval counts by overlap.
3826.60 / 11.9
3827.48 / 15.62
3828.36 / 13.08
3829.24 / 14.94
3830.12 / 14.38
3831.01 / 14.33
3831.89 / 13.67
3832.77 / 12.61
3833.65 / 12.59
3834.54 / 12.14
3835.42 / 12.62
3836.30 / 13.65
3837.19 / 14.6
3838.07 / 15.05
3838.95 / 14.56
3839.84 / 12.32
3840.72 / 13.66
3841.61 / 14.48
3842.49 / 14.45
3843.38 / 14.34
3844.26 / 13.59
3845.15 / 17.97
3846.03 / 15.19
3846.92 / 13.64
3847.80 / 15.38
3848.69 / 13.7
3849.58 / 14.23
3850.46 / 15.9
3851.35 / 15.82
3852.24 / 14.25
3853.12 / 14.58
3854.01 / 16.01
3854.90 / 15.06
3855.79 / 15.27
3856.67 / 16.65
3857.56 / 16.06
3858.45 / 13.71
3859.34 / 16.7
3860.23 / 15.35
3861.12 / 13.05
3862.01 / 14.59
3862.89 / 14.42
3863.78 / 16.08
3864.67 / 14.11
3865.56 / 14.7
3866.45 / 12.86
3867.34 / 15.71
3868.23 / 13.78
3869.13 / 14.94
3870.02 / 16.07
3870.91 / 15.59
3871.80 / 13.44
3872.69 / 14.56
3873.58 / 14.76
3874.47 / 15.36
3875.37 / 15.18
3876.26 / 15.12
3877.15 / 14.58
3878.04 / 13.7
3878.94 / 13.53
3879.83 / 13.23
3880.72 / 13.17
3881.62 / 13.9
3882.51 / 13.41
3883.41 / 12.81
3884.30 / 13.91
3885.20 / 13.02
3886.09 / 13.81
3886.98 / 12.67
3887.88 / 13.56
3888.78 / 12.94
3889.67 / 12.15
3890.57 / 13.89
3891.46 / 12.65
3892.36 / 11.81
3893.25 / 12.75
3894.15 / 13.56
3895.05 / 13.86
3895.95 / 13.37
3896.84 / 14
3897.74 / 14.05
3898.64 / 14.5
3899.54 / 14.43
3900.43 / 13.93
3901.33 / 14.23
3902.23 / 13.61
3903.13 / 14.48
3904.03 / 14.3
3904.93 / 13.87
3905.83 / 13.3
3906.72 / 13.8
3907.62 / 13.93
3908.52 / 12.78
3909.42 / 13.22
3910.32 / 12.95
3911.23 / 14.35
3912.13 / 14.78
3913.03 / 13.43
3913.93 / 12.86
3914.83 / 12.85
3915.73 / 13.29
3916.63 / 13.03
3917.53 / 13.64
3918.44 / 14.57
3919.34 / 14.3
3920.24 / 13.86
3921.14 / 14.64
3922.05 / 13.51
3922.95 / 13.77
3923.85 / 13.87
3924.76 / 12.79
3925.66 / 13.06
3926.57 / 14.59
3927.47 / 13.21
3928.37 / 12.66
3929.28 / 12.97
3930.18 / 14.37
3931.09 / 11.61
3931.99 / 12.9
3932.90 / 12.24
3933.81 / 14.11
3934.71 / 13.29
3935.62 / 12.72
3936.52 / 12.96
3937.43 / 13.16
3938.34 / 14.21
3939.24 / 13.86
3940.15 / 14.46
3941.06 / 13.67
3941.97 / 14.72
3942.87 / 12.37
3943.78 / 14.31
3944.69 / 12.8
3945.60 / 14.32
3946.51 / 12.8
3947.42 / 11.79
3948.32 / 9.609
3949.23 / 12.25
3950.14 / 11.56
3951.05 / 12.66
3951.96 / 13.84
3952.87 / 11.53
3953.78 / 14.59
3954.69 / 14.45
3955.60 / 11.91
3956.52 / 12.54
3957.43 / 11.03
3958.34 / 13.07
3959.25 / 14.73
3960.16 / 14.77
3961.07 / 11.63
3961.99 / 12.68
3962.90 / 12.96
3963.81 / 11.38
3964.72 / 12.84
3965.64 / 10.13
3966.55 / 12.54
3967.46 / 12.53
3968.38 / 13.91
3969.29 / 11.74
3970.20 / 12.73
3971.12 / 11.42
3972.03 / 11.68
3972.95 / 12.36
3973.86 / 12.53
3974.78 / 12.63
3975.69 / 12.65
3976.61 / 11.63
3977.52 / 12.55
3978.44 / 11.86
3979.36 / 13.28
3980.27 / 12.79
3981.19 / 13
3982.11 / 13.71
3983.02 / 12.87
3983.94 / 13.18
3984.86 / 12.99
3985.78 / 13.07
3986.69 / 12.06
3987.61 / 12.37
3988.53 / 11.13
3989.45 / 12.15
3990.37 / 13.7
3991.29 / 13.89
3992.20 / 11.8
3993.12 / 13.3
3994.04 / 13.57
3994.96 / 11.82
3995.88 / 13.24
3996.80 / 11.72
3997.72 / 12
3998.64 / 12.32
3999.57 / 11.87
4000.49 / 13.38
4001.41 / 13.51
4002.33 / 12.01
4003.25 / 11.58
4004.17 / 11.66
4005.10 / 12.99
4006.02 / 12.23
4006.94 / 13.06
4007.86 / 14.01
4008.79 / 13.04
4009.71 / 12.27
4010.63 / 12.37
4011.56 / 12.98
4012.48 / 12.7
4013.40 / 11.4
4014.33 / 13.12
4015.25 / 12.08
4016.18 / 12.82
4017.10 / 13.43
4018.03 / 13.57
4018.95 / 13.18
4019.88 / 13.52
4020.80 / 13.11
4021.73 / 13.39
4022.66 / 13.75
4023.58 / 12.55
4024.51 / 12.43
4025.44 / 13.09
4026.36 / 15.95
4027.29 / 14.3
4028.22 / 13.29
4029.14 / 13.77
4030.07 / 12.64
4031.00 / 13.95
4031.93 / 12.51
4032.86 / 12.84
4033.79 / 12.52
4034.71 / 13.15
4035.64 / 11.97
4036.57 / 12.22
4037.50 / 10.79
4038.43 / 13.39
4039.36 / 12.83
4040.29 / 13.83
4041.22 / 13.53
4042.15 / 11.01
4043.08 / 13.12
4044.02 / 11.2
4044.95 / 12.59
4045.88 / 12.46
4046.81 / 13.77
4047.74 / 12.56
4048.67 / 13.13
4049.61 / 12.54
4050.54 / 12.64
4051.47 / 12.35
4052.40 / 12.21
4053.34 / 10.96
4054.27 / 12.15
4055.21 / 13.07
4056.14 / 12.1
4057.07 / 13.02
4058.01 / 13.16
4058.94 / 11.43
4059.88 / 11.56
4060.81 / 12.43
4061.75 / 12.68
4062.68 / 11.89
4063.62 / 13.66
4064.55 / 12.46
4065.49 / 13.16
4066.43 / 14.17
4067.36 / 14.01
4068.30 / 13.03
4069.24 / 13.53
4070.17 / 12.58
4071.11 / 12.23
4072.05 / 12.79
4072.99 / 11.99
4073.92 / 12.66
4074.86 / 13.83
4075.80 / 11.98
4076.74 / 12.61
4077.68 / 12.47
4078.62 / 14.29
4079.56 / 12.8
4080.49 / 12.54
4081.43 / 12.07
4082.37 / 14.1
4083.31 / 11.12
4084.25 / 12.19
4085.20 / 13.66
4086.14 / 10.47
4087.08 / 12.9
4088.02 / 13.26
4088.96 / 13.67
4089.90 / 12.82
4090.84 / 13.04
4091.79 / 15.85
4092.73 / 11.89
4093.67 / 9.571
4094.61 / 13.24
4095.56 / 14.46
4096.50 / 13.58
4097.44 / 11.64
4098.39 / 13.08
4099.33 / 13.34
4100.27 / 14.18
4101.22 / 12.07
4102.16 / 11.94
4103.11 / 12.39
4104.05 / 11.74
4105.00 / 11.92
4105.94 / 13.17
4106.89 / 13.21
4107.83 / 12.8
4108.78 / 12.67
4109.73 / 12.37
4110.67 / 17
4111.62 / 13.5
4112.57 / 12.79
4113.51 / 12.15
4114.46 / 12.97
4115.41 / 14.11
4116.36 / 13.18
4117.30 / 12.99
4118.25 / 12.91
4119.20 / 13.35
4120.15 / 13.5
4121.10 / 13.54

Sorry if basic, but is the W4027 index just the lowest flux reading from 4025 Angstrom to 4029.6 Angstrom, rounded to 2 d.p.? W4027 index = 13.09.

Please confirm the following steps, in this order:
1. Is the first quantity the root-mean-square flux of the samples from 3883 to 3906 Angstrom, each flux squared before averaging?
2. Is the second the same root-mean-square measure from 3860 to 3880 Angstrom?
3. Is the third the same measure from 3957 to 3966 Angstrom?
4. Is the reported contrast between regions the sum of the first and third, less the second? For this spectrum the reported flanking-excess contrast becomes 11.6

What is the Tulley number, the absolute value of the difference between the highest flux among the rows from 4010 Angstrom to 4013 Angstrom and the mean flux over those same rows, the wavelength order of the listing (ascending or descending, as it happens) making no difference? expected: 0.3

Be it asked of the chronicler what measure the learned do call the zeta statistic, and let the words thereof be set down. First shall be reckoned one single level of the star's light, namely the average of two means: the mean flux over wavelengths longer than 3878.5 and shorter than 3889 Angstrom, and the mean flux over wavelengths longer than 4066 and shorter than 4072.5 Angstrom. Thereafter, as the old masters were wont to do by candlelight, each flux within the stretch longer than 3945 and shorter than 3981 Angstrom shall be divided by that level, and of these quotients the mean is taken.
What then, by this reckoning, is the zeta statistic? 0.94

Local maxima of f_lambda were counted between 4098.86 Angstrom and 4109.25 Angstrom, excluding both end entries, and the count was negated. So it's -3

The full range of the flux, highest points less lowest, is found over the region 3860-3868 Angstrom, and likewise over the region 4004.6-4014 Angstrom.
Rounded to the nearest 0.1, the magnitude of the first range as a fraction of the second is 1.2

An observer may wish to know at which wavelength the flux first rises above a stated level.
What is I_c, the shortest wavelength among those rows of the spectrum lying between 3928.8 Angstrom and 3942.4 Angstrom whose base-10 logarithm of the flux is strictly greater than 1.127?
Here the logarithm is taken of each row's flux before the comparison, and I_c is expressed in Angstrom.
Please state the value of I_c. 3930.18 Angstrom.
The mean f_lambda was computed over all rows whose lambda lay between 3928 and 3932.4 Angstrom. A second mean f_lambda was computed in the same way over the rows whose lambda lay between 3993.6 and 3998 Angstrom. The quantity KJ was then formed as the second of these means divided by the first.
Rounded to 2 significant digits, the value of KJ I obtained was 0.97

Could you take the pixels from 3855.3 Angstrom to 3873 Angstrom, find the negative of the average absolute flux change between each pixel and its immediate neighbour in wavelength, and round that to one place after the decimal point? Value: -1.6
